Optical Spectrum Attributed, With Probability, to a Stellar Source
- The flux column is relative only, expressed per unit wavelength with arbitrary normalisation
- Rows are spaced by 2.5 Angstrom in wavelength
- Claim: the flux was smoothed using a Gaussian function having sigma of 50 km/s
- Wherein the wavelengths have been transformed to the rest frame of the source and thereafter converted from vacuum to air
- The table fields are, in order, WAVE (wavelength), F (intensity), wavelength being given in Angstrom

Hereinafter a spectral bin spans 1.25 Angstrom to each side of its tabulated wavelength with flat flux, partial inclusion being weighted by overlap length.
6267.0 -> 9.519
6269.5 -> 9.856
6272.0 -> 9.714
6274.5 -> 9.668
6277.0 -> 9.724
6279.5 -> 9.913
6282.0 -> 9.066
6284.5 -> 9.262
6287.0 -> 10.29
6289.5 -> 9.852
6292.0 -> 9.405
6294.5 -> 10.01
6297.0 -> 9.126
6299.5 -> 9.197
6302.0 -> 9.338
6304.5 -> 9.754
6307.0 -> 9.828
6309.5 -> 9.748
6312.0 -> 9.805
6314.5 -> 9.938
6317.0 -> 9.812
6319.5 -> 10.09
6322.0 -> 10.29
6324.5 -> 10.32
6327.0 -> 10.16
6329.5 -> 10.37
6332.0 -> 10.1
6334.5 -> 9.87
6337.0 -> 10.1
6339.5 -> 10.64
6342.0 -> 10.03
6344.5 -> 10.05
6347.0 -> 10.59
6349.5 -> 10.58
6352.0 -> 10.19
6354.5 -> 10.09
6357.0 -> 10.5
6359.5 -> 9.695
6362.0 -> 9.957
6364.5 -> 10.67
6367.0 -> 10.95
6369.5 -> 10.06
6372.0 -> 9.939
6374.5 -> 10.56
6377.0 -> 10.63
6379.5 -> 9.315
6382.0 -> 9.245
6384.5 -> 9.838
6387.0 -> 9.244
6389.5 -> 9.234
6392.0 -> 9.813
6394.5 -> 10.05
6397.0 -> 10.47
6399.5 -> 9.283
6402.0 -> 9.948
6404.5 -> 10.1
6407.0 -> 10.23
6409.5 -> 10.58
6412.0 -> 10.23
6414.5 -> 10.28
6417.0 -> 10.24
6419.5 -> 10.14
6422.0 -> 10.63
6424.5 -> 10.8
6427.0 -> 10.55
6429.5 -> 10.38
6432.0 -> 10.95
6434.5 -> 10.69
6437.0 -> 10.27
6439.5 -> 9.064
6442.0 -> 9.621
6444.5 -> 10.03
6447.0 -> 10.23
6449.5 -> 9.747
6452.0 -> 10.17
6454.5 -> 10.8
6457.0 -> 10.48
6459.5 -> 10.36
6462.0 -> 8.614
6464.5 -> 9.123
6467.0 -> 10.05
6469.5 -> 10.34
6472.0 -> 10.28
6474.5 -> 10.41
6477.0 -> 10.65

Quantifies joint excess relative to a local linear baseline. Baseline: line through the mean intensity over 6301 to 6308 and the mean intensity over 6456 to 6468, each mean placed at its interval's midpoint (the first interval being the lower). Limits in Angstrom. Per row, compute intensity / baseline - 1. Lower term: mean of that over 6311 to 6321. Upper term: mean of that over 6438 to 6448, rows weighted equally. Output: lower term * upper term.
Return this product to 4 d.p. 0.0001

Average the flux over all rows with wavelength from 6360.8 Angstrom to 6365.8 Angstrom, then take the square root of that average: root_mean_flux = 3.21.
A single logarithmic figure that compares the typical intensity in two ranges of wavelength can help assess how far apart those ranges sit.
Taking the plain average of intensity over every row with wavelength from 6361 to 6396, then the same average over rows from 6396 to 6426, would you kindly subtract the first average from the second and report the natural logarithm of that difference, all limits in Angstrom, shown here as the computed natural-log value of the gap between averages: -1.3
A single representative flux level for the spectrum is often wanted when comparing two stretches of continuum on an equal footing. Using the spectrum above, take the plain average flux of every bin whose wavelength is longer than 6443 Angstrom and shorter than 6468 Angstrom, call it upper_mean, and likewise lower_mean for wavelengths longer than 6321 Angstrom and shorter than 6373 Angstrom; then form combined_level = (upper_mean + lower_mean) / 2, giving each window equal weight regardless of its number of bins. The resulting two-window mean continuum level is 10.1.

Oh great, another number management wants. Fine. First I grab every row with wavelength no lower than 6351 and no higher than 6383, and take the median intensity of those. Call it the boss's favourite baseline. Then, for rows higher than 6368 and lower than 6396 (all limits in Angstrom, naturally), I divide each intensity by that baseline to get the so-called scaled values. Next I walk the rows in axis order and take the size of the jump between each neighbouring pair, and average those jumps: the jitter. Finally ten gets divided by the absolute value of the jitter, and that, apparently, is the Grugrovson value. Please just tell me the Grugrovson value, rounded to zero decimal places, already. 240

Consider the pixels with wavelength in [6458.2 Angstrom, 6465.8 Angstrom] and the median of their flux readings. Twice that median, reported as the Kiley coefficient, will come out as 18.2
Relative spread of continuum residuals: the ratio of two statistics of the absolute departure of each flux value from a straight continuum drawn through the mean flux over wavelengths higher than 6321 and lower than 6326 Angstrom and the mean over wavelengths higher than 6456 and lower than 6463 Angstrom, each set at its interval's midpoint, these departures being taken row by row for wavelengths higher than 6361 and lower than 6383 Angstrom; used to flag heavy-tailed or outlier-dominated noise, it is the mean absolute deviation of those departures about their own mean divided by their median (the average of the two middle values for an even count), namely 0.45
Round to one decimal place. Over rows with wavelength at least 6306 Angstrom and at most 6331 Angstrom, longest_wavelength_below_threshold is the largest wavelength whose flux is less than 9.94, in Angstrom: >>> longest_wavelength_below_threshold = 6317.0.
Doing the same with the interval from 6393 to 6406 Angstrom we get 6399.5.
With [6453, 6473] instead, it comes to 6464.5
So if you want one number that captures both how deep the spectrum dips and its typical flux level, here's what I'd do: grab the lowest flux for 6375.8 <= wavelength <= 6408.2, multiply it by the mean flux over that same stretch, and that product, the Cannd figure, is 90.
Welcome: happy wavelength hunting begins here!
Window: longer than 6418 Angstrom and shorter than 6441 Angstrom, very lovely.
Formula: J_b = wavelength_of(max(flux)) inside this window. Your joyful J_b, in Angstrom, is 6432.0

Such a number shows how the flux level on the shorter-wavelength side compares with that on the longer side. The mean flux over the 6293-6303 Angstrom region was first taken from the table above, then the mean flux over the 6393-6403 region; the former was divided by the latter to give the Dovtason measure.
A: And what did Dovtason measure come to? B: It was 0.95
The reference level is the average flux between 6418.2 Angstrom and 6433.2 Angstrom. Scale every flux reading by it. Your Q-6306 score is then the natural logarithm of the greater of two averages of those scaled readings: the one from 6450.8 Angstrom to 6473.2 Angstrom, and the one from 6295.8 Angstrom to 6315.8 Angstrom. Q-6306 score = -0.053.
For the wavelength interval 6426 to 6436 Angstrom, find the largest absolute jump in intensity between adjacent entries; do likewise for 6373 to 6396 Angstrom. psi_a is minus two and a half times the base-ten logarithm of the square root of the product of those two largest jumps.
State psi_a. 0.2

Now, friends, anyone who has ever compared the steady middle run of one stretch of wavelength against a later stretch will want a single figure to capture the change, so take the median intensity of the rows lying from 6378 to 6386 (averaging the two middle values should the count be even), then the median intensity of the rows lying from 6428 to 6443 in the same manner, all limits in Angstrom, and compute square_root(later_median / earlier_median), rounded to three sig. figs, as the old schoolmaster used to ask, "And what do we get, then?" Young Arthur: 1.05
